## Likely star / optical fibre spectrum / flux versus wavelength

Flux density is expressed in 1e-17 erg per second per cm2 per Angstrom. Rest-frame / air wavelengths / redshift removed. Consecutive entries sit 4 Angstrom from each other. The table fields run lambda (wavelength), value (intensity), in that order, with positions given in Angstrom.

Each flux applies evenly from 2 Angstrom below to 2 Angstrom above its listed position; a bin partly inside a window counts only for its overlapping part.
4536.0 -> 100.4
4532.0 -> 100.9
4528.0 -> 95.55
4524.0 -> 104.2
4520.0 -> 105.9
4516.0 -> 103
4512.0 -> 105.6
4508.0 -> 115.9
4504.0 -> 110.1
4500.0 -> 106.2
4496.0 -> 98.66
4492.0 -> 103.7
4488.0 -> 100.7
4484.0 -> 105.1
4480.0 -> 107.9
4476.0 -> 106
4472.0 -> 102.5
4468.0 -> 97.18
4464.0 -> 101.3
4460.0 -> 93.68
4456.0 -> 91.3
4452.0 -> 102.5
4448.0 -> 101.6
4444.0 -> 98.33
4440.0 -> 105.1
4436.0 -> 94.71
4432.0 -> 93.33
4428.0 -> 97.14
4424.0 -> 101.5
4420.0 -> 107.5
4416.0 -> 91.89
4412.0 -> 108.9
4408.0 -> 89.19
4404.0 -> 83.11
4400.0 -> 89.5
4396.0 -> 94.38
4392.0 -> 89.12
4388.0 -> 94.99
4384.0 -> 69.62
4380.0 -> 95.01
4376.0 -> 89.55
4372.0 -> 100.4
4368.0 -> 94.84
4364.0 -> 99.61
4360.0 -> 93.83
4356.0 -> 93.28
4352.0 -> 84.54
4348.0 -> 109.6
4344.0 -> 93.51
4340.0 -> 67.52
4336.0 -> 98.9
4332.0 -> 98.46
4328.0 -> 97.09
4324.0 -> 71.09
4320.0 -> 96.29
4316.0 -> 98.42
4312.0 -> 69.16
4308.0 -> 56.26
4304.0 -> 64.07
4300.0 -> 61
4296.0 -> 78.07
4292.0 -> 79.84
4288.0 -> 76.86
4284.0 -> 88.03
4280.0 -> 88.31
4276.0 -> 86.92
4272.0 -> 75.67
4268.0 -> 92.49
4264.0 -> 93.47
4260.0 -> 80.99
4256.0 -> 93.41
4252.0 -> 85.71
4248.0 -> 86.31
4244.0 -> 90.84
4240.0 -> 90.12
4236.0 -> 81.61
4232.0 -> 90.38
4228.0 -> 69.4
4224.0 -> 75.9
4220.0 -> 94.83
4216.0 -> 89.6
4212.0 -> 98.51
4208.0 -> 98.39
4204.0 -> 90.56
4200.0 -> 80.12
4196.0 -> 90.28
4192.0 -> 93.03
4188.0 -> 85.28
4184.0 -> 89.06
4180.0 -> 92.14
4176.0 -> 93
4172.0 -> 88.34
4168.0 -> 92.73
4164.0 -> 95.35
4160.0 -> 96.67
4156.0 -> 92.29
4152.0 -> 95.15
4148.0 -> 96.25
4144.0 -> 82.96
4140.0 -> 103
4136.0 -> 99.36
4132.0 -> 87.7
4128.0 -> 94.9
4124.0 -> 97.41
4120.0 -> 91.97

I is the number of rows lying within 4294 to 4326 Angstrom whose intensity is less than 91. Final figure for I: 6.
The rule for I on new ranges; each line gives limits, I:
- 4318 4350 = 2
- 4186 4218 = 5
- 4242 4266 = 4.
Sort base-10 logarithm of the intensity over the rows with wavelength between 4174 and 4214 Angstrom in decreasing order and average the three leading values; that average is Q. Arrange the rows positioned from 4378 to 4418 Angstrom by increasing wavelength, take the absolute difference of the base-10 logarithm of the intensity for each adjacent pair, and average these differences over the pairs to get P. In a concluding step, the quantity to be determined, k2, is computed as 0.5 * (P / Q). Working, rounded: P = 0.063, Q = 1.985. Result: 0.0159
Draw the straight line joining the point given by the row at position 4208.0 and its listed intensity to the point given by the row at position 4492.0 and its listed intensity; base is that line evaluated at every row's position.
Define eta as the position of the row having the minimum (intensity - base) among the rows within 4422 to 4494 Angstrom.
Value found 4456.0 Angstrom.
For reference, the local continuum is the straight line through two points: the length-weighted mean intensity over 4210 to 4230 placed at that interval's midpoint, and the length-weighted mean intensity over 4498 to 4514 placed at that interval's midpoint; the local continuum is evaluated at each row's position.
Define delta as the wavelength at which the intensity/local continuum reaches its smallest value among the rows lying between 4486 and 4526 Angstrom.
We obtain 4496.0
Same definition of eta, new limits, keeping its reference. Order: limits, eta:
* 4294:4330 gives 4308.0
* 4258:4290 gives 4272.0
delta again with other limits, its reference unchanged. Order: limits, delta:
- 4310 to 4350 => 4340.0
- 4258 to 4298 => 4272.0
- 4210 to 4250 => 4228.0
